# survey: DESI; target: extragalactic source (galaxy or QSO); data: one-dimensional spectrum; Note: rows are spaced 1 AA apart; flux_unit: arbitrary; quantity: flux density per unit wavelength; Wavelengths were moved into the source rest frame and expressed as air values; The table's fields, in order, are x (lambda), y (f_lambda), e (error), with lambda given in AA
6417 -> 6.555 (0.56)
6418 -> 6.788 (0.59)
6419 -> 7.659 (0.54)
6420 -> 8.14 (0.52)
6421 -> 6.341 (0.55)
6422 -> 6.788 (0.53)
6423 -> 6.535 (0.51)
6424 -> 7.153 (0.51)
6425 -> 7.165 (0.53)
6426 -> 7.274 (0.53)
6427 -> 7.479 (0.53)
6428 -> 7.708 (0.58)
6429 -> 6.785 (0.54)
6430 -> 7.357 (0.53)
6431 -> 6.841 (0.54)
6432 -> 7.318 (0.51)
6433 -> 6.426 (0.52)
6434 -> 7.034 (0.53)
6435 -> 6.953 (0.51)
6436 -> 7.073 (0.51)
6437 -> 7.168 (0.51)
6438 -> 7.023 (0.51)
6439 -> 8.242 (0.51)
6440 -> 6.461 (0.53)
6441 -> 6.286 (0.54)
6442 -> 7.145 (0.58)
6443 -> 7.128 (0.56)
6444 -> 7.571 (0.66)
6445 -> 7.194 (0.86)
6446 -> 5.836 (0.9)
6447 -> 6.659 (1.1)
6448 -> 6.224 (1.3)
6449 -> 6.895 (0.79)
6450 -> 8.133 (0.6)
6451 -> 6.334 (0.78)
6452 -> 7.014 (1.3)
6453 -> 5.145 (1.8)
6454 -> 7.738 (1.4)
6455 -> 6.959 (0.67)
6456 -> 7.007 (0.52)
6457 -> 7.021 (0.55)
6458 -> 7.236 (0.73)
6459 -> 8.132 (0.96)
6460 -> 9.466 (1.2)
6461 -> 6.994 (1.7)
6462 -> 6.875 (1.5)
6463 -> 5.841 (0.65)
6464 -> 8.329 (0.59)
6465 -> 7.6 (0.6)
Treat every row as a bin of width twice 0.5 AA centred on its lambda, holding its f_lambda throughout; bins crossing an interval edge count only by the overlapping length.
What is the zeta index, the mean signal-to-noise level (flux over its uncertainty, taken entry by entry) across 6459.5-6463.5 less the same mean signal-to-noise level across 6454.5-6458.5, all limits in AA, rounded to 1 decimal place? -5.2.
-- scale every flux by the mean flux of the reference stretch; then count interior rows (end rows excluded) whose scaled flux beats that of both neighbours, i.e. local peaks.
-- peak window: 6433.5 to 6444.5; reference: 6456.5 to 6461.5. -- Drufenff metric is 3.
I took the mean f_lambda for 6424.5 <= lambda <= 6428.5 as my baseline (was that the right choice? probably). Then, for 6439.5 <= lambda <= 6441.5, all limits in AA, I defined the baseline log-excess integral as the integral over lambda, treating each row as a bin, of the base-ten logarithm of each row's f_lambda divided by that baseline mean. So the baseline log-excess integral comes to -0.13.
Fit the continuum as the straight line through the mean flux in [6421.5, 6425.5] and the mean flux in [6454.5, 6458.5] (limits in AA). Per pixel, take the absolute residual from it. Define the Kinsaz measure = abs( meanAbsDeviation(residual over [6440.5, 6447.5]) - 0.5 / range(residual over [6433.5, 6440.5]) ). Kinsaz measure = 0.10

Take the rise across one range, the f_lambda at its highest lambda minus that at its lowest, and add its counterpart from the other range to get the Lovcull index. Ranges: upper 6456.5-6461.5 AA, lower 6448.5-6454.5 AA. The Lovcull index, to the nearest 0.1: 0.8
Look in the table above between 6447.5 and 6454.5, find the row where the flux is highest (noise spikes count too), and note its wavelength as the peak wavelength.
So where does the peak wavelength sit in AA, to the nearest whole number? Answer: 6450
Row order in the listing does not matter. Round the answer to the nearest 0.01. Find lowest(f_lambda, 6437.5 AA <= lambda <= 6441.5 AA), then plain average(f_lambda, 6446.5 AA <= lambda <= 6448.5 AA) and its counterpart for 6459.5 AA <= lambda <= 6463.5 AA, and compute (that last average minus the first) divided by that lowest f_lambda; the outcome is 0.14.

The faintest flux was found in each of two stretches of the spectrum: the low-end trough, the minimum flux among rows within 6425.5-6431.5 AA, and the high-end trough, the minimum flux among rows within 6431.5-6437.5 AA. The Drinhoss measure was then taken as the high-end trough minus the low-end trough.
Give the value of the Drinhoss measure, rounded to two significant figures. -0.36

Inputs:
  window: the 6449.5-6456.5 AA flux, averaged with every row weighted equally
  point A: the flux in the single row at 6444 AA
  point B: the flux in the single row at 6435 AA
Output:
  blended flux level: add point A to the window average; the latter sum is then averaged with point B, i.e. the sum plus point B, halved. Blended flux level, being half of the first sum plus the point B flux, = 10.7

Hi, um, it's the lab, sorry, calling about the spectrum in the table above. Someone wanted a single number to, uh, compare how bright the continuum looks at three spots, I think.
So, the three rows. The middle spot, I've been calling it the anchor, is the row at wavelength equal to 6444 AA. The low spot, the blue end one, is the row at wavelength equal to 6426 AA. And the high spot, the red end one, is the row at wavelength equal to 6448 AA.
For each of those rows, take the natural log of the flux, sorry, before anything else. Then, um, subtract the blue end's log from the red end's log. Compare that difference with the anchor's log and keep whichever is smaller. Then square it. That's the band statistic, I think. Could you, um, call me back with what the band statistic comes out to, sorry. 0.024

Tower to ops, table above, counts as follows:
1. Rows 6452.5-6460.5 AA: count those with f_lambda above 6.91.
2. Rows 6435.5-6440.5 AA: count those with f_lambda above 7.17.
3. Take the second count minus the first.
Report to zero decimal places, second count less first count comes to -6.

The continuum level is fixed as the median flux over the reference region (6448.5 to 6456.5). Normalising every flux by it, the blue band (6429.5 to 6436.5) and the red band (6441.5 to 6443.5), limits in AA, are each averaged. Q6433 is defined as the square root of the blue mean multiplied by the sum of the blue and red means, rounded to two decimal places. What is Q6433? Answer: 1.42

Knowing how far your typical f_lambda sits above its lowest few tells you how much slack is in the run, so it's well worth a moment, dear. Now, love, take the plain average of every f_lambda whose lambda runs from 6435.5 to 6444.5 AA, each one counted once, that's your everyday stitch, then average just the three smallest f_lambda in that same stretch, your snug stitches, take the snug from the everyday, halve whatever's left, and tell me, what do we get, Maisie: 0.3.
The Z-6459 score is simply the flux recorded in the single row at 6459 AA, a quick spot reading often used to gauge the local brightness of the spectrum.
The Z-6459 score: 8.132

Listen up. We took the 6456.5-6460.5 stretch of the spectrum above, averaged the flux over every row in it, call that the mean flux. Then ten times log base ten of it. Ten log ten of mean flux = 9.01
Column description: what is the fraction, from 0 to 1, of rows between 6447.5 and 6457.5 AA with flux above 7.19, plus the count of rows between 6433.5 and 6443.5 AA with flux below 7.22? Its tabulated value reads 9.20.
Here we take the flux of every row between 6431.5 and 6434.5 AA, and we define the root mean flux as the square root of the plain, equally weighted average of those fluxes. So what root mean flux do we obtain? 2.63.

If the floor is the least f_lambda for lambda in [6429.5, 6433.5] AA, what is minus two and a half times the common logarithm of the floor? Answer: -2.02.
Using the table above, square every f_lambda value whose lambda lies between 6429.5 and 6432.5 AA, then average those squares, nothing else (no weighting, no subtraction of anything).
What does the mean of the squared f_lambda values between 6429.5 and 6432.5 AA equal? 51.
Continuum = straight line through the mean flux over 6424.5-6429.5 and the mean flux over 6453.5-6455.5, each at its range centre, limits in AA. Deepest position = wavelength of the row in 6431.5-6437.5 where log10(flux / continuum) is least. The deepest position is 6433 AA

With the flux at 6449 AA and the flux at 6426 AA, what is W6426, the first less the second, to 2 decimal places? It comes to -0.38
